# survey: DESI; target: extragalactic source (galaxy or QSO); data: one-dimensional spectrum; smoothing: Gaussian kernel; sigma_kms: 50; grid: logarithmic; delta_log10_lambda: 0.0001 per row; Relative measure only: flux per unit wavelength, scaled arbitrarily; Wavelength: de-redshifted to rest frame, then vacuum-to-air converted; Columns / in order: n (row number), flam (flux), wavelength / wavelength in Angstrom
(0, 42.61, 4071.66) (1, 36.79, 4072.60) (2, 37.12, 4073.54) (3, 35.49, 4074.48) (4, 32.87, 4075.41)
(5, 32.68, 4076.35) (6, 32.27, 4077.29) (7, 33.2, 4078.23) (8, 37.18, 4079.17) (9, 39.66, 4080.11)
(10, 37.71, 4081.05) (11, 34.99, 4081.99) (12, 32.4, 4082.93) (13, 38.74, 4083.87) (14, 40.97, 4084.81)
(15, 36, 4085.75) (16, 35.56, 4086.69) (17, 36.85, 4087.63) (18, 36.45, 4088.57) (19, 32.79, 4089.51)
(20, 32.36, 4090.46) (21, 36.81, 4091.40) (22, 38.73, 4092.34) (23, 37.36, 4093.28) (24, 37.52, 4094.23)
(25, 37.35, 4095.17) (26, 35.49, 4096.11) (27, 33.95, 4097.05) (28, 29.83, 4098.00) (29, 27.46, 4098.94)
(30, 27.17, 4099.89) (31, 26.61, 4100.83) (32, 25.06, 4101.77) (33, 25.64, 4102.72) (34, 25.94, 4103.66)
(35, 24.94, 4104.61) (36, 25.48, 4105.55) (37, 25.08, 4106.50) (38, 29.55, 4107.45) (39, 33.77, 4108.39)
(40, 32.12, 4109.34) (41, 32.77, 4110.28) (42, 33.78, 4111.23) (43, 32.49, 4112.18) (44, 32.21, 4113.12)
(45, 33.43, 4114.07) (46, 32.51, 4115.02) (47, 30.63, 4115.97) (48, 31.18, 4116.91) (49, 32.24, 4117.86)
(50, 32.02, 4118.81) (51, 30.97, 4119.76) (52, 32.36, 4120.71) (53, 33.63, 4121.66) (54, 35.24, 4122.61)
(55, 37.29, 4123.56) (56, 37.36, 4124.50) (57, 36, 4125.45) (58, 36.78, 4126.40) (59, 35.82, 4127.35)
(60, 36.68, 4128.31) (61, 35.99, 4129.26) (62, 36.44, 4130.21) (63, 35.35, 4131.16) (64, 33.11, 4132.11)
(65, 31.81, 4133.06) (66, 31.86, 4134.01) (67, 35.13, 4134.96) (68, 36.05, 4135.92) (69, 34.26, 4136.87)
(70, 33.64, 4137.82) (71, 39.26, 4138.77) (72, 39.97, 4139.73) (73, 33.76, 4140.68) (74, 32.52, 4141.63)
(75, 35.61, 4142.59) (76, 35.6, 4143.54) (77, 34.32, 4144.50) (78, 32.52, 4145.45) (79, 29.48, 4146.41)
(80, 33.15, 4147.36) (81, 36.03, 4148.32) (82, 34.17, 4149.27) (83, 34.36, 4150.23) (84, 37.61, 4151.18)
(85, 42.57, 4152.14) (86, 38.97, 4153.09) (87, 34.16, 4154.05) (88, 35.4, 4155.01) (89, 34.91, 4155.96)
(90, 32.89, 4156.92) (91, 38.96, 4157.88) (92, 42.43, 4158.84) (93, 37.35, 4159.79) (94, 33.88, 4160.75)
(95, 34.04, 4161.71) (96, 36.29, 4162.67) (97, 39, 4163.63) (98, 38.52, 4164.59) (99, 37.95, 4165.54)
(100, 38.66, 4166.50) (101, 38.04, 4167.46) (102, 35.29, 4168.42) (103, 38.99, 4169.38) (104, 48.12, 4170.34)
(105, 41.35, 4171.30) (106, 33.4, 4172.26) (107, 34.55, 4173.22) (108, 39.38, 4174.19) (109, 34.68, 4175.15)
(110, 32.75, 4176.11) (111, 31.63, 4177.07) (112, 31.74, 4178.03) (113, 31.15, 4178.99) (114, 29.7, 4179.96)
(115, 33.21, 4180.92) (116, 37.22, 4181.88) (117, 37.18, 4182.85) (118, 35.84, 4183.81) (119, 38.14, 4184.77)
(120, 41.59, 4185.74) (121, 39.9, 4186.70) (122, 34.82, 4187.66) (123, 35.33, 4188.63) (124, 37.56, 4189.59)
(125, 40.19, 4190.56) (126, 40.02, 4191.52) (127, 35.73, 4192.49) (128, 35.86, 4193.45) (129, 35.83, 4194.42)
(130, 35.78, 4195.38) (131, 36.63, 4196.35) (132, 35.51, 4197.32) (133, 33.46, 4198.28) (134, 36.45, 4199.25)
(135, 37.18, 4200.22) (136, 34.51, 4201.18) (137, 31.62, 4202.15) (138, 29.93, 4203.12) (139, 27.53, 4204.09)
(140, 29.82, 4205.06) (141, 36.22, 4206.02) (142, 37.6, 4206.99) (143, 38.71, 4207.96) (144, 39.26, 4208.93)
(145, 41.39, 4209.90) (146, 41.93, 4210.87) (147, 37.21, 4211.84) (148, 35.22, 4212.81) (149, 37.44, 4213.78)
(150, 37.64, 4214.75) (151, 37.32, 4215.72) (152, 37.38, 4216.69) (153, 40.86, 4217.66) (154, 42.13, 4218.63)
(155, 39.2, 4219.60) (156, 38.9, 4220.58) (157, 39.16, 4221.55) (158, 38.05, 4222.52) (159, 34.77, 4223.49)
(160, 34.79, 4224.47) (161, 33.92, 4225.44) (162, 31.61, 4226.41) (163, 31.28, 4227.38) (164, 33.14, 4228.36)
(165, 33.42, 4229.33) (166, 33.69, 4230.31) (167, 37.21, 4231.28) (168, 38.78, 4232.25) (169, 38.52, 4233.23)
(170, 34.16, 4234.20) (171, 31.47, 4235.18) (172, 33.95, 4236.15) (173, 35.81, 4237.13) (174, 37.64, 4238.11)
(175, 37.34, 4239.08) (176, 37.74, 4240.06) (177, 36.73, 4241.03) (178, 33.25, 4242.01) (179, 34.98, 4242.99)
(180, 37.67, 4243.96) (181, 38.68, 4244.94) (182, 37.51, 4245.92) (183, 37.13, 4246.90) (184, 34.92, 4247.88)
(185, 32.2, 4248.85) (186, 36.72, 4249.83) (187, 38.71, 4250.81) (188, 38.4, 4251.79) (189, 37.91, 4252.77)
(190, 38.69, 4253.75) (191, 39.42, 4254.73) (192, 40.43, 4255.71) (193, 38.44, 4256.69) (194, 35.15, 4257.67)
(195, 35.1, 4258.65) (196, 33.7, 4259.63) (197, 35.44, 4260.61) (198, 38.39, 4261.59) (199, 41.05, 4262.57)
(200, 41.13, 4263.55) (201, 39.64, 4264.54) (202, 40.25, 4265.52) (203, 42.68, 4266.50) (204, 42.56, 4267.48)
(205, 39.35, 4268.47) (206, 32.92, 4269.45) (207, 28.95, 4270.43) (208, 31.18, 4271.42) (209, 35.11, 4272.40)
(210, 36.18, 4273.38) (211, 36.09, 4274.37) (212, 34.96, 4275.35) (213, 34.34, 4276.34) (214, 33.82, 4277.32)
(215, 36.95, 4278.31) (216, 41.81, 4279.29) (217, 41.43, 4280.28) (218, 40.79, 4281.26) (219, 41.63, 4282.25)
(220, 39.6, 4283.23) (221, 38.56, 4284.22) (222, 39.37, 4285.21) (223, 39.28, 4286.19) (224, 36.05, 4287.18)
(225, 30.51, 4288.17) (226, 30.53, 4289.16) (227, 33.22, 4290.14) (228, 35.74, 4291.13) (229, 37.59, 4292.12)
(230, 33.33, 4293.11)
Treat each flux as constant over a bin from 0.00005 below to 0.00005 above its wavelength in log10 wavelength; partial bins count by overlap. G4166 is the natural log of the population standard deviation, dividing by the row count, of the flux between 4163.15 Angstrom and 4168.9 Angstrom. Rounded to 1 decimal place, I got 0.2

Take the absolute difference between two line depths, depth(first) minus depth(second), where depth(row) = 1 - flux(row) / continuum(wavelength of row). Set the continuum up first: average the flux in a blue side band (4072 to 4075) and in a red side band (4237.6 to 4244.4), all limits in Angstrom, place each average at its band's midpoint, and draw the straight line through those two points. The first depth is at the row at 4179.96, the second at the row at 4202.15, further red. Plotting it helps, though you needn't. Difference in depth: 0.053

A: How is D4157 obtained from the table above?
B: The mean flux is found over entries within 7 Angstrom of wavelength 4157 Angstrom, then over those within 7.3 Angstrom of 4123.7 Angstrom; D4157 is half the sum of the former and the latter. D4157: 35.8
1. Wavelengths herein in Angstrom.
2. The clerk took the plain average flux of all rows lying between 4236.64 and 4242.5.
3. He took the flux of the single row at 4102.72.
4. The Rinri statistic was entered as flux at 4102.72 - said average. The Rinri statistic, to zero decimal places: -11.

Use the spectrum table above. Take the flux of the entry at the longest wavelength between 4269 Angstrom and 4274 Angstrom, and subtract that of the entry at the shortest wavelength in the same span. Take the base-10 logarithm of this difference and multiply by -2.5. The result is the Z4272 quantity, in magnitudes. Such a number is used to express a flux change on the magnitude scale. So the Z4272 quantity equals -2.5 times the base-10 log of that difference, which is -1.3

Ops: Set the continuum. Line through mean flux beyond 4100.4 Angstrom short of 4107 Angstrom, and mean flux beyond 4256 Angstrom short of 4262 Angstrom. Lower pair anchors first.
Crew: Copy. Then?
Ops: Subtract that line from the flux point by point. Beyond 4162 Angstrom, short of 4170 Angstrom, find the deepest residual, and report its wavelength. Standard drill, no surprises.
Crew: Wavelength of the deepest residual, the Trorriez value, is 4168.42 Angstrom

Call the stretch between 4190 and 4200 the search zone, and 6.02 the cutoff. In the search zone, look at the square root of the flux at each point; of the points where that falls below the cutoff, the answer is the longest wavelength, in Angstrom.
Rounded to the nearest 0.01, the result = 4198.28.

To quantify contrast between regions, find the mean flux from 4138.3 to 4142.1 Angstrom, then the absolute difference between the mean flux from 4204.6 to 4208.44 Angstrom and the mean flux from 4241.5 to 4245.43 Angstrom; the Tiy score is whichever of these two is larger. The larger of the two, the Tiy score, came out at 36.4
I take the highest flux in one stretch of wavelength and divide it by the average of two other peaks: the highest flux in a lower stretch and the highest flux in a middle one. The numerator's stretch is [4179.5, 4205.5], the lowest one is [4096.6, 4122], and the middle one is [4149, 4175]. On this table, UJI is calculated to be 1.01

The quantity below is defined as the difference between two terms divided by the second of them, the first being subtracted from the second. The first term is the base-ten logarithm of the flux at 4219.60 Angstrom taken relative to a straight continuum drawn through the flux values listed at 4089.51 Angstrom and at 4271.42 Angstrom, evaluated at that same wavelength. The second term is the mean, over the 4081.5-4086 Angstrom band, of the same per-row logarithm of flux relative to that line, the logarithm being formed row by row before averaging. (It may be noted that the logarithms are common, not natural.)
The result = -1.0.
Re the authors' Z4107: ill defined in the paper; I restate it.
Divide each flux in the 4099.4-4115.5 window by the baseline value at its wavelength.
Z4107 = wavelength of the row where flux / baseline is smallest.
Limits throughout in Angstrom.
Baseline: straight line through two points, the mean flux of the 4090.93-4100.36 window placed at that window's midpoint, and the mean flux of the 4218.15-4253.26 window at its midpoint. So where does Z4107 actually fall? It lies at 4104.61 Angstrom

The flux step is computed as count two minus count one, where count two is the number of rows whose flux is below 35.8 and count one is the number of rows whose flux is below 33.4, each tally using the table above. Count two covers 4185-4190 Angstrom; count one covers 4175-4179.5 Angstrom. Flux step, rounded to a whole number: -2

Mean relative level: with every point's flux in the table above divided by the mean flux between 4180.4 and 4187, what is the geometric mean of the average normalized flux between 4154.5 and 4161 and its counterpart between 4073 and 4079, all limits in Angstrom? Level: 0.94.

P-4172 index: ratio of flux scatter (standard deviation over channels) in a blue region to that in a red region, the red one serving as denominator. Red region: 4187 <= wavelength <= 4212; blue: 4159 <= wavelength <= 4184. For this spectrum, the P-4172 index 1.1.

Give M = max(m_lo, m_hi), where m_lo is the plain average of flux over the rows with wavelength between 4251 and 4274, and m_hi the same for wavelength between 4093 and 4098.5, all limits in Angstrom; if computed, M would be 37.5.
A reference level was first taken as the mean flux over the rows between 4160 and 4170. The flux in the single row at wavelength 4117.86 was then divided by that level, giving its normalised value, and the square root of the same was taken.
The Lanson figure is 0.93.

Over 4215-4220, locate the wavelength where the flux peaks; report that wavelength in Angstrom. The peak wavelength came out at 4218.63 Angstrom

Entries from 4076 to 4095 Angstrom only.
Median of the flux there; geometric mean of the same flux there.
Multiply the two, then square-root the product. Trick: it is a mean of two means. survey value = 36.3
